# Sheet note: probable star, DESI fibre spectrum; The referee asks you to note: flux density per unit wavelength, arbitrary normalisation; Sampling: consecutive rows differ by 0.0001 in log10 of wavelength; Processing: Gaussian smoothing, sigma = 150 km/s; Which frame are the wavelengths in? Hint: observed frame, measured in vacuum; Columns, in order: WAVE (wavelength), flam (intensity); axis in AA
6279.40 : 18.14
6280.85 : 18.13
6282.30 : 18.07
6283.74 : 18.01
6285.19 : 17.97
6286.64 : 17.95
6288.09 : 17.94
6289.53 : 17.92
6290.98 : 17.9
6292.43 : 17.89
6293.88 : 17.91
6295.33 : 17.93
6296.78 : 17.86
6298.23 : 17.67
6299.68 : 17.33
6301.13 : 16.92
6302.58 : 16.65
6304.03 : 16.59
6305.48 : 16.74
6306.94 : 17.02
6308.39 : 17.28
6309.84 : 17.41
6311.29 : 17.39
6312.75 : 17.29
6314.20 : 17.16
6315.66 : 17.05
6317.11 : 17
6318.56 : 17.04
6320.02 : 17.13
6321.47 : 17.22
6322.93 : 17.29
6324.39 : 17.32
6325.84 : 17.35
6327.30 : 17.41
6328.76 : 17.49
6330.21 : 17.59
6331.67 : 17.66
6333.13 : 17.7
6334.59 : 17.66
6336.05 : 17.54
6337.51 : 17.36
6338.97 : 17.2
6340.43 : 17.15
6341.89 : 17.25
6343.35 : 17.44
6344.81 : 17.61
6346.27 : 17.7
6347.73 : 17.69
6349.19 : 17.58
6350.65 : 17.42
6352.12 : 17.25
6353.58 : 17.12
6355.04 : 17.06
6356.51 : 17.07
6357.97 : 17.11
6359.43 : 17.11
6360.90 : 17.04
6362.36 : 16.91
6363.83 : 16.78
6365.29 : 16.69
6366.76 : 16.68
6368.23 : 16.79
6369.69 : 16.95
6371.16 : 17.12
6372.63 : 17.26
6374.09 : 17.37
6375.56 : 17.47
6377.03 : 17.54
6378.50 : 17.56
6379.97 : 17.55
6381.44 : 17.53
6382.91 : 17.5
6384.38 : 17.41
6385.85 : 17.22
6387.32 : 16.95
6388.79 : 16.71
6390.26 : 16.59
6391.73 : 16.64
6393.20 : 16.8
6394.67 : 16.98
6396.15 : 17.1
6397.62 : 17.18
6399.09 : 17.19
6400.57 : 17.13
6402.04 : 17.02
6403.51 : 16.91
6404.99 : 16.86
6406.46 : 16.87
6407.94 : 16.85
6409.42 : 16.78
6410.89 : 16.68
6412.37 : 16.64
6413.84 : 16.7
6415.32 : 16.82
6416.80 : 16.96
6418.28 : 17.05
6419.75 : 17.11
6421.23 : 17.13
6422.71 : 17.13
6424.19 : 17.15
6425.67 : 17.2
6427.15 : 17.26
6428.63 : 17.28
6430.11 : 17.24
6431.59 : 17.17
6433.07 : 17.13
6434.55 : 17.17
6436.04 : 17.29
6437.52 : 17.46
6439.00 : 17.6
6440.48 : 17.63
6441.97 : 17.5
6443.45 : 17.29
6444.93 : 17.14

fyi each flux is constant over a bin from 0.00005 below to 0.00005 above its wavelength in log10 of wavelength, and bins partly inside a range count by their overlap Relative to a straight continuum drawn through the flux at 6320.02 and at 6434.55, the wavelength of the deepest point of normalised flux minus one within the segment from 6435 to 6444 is 6443.45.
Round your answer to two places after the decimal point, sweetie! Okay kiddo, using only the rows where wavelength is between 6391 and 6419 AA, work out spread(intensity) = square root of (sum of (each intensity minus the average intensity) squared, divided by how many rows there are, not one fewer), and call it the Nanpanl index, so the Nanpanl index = 0.17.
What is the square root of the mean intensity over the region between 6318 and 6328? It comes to 4.153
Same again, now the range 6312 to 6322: 4.138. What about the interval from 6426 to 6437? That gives 4.150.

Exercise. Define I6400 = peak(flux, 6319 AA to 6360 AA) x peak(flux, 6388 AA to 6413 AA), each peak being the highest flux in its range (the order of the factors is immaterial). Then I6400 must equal 304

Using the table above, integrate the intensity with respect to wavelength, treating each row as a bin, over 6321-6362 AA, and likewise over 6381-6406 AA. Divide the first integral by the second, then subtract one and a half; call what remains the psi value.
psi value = 0.17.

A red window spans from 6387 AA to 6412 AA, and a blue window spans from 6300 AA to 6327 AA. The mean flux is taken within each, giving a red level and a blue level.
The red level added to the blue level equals 34.0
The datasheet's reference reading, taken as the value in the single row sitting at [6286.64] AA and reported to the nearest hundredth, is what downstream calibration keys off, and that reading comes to 17.95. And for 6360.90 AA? 17.04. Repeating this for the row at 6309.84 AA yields 17.41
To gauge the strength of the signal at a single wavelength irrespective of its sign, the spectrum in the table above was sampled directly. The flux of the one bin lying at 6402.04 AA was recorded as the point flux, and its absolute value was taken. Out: 17.0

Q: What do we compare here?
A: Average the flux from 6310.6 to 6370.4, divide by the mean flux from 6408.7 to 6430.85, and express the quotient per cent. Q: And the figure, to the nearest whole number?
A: 101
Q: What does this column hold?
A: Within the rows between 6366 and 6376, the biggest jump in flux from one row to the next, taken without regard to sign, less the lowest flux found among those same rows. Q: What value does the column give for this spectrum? -16.5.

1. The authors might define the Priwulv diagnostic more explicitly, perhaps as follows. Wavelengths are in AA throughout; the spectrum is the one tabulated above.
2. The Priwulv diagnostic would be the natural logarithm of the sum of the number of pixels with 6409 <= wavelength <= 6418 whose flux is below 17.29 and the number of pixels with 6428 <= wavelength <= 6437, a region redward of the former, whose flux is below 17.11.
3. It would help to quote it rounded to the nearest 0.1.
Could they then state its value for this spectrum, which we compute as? 1.8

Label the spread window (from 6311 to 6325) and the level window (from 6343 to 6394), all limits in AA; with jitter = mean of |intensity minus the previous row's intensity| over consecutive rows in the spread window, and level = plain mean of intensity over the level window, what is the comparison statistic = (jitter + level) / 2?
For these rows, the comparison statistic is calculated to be 8.63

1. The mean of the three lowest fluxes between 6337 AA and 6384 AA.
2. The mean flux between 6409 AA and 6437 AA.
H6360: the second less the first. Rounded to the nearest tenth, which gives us 0.3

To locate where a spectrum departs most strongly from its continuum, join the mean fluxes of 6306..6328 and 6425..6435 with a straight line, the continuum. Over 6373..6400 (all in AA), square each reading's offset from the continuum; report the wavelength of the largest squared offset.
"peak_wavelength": 6390.26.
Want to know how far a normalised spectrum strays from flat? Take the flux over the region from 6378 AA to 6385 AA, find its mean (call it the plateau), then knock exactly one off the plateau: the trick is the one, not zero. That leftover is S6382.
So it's 16.5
